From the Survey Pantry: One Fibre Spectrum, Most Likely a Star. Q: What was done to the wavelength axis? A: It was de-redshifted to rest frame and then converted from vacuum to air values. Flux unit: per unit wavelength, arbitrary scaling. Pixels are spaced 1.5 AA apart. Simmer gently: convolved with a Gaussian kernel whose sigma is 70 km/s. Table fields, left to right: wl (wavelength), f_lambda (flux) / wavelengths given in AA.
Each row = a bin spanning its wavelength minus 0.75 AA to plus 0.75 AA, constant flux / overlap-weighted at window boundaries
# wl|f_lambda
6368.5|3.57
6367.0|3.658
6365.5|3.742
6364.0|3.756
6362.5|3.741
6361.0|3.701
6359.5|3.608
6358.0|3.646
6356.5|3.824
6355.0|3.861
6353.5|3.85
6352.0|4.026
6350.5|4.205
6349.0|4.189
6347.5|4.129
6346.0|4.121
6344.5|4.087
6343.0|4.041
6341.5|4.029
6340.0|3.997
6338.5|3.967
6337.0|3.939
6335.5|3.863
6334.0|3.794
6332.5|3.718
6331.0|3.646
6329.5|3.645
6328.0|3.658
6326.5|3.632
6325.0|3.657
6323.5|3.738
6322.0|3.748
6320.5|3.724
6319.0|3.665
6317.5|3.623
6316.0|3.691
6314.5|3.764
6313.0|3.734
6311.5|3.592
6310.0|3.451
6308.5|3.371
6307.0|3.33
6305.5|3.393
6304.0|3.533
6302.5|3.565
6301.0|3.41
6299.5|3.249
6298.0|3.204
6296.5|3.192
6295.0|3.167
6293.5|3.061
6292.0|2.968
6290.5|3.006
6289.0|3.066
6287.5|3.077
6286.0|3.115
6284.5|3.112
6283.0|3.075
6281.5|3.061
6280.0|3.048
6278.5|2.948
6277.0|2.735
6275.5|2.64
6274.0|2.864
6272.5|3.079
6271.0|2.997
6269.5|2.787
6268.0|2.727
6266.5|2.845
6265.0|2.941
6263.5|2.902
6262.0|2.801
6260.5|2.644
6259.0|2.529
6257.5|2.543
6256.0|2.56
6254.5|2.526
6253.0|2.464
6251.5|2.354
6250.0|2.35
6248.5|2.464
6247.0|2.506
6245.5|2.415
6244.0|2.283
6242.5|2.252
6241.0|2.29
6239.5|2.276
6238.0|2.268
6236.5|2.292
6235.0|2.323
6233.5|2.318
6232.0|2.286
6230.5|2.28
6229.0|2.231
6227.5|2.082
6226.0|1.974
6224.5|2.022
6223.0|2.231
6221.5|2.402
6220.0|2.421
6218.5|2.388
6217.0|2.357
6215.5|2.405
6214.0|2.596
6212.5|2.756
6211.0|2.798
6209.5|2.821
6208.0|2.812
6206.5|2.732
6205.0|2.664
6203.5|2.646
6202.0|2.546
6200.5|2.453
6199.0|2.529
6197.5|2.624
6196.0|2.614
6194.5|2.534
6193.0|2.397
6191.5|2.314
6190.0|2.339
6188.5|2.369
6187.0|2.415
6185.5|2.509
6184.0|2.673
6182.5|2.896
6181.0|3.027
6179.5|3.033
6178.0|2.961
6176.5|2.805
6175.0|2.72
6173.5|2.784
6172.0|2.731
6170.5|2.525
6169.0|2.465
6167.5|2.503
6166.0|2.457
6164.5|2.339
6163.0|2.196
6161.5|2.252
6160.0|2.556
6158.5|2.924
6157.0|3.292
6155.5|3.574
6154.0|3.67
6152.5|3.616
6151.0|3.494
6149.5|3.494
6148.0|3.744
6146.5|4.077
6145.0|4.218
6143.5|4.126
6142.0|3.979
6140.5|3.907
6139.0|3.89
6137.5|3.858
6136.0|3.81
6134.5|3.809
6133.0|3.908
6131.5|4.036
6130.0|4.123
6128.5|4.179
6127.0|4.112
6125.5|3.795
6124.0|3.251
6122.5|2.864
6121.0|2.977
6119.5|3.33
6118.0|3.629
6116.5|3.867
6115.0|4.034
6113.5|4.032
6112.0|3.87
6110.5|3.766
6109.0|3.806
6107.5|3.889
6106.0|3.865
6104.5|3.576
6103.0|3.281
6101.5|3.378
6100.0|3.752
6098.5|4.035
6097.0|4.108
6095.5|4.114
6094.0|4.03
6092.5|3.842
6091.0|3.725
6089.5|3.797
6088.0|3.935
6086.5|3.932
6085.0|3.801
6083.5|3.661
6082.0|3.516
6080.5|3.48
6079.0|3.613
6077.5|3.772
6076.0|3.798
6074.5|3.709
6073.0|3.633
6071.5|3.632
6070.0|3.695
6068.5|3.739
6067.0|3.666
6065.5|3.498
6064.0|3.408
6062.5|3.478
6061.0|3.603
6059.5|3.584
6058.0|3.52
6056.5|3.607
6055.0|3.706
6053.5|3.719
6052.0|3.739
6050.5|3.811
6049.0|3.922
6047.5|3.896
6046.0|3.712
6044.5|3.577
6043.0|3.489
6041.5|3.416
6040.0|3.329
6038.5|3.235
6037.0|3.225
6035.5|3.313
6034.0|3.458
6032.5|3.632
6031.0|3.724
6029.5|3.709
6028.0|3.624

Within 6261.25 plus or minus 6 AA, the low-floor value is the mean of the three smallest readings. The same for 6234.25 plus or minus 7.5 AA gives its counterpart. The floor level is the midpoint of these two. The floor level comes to 2.4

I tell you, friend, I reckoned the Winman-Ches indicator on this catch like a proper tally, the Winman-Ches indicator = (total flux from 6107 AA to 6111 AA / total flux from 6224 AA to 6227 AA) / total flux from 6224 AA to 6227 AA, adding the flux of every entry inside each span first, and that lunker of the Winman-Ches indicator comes 0.72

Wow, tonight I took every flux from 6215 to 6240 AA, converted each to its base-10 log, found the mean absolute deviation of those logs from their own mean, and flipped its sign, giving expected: -0.019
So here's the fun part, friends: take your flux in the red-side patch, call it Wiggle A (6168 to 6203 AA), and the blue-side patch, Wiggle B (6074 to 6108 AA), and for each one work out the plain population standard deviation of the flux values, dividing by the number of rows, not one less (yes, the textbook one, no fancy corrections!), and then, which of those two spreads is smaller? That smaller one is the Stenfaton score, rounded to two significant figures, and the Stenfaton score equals 0.21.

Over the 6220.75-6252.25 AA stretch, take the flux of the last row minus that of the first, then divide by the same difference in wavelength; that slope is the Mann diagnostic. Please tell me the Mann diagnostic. -0.0016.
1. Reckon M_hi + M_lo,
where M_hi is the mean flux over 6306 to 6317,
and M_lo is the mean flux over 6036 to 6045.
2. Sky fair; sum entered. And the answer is 6.9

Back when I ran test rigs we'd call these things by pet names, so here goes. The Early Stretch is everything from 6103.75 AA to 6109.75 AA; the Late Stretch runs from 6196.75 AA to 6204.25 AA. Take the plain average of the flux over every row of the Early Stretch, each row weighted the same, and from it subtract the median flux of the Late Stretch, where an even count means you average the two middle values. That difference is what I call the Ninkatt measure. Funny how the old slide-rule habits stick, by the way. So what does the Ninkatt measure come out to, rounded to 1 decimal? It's 1.2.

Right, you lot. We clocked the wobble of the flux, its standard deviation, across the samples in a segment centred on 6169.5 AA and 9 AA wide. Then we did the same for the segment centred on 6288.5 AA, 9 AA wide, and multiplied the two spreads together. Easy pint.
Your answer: 0.01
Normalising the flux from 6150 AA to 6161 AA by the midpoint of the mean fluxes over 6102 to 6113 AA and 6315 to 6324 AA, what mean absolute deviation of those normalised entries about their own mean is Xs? 0.088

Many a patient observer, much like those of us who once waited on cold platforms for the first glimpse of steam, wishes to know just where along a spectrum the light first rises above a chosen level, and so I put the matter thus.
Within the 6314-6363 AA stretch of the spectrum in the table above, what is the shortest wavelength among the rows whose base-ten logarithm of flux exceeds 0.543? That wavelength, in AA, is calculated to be 6314.5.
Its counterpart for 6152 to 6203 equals 6152.5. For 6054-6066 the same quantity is 6055.0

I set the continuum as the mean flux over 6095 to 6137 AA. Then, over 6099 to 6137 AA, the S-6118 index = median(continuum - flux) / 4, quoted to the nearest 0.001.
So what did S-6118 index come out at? -0.013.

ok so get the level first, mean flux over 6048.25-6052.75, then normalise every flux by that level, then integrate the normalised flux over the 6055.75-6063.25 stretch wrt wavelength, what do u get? 7.0 AA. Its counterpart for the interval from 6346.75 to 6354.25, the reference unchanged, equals 8.0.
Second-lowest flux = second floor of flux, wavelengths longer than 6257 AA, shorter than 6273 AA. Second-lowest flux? 2.543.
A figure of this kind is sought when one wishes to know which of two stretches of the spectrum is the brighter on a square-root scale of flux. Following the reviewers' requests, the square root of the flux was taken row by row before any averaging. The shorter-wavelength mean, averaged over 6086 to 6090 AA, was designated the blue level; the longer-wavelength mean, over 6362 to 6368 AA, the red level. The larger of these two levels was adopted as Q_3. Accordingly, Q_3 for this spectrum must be 1.97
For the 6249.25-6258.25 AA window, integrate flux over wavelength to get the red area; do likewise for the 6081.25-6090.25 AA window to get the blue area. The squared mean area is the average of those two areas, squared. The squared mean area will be 788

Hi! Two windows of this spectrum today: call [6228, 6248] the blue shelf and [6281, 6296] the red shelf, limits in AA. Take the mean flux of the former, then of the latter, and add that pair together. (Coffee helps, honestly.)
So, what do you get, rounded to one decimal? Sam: 5.4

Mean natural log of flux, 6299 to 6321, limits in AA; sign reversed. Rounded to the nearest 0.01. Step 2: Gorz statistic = -1.26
